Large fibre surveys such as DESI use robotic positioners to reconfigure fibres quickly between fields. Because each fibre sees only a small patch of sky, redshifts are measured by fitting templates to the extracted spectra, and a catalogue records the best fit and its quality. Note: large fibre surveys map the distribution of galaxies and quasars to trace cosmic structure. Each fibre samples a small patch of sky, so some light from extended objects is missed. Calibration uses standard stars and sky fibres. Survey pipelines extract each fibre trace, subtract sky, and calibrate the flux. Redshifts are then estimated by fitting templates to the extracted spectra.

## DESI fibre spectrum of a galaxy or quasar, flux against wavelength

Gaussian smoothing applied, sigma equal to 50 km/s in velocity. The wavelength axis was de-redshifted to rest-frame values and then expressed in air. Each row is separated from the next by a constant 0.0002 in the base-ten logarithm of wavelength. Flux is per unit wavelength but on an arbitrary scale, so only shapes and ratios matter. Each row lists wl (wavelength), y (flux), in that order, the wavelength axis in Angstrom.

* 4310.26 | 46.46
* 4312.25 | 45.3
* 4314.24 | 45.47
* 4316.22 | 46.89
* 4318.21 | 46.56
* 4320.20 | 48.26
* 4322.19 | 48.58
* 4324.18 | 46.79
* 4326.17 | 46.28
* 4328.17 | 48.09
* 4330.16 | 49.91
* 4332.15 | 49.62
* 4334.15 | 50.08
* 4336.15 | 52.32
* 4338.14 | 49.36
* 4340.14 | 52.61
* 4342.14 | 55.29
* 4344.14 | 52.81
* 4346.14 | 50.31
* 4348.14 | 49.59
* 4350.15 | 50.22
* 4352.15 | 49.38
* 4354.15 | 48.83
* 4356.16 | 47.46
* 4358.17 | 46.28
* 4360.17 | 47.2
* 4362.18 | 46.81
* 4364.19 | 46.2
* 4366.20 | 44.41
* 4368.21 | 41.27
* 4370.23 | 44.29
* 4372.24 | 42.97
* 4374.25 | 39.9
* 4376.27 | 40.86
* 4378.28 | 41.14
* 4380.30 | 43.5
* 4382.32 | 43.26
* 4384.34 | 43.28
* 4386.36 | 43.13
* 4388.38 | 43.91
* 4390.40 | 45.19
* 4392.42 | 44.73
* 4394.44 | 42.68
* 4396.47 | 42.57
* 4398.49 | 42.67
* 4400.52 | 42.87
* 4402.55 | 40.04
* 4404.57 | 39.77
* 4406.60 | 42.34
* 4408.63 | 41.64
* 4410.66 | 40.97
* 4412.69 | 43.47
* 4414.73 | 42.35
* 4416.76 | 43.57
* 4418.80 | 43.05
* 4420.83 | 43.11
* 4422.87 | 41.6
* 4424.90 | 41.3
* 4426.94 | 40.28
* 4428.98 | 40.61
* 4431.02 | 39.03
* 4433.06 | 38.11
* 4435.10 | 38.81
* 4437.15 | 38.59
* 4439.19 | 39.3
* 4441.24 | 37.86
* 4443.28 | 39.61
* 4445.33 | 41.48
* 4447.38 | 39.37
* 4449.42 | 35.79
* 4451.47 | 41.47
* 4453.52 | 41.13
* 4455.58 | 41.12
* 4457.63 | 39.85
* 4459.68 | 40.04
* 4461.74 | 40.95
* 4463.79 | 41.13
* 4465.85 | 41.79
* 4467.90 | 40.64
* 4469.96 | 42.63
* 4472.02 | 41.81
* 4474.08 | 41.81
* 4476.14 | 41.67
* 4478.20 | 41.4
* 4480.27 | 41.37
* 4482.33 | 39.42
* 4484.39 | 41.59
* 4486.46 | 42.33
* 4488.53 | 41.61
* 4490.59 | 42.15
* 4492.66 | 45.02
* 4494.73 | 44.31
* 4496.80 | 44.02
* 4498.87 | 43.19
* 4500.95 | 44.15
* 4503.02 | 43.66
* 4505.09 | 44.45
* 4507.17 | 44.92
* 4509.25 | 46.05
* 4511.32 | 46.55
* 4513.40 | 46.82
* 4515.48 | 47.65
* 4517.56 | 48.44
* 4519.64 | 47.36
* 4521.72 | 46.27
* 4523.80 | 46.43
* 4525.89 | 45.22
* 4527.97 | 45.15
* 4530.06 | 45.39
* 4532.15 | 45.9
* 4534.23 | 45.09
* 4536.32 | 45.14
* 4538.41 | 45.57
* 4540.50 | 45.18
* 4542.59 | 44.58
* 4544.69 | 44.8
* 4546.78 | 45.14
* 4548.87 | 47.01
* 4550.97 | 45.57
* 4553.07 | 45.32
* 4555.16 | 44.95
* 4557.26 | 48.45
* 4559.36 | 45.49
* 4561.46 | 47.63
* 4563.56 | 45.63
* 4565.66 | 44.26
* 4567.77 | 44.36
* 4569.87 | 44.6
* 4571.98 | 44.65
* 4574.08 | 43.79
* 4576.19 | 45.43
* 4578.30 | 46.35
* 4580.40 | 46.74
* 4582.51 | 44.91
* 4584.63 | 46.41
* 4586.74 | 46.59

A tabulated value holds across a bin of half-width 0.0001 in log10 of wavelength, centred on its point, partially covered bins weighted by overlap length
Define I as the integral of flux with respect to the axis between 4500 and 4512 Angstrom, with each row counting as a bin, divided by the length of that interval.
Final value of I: 45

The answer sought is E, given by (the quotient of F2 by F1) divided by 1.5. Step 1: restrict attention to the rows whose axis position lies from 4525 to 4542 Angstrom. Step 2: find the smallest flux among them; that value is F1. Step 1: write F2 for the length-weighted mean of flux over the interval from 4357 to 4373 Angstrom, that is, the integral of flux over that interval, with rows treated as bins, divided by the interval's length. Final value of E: 0.67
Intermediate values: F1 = 45.09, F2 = 45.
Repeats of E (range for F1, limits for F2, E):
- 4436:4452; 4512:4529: 0.87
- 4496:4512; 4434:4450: 0.60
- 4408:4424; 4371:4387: 0.69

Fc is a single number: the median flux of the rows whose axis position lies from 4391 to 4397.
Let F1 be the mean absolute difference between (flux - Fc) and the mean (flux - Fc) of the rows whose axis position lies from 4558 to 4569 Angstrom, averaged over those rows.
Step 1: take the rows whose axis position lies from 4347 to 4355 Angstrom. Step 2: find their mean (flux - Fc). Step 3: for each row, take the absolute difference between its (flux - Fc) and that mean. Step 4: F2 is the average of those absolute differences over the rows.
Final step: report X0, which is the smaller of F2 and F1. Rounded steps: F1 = 0.93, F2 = 0.4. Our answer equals 0.40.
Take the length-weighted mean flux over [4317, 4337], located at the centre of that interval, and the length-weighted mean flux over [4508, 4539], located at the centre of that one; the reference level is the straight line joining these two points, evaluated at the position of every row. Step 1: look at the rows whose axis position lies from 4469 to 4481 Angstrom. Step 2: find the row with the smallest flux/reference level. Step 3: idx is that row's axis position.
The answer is 4480.27 Angstrom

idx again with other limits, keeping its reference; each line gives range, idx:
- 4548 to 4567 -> 4565.66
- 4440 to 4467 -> 4449.42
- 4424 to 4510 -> 4449.42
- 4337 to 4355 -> 4354.15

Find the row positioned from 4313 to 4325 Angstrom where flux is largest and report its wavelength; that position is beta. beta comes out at 4322.19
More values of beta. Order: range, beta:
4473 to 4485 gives 4474.08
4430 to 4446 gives 4445.33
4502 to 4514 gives 4513.40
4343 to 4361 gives 4344.14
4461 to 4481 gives 4469.96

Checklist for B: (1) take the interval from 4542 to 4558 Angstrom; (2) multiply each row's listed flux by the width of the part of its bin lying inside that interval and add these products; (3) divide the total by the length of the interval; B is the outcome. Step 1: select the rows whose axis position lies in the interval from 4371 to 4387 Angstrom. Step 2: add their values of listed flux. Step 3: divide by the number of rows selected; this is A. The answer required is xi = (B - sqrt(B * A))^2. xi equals 3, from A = 42.3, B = 45.7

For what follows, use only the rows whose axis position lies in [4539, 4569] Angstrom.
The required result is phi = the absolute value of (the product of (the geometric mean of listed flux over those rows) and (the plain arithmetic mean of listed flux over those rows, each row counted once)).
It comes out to 2078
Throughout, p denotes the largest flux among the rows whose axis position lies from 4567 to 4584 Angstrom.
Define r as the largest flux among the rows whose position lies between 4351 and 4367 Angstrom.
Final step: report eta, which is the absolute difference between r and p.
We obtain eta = 2.6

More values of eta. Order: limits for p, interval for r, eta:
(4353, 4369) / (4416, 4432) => 5.3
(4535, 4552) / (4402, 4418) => 3.4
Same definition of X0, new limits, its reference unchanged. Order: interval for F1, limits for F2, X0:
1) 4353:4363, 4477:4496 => 0.66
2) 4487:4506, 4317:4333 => 0.87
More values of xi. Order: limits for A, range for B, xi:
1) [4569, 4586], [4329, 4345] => 10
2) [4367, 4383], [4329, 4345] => 24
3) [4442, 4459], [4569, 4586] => 8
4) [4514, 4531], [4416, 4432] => 6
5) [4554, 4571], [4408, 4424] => 2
